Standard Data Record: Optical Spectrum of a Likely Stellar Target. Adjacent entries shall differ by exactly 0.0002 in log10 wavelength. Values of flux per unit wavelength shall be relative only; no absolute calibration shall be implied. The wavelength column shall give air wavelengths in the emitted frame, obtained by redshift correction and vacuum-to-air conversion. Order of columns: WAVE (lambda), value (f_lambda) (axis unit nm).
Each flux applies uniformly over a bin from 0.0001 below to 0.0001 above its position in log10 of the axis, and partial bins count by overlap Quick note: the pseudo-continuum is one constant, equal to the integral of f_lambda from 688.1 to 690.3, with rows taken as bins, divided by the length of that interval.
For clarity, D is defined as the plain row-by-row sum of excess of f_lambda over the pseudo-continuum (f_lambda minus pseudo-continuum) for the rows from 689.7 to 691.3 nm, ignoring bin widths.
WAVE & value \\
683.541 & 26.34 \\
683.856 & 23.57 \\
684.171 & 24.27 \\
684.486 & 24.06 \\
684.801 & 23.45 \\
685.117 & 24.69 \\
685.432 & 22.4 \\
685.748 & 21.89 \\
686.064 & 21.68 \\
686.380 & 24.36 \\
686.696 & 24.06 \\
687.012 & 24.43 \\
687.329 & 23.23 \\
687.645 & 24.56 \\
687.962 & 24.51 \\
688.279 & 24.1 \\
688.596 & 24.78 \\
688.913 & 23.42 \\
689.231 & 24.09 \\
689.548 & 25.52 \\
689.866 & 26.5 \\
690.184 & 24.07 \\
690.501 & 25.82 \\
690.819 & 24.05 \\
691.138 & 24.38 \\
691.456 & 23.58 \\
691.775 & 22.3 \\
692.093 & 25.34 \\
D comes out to 2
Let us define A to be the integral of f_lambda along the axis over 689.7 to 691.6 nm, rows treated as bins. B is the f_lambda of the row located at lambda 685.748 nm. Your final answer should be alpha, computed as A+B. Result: 68.9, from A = 47.0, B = 21.89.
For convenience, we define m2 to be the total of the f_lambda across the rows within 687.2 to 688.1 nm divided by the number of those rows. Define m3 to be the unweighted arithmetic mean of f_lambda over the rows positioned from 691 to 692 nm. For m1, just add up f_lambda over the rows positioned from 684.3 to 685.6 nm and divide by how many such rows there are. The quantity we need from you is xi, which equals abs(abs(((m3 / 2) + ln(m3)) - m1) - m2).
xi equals 15.3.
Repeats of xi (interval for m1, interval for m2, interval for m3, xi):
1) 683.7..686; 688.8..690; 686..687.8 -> 16.4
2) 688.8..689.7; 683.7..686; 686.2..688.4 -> 14.4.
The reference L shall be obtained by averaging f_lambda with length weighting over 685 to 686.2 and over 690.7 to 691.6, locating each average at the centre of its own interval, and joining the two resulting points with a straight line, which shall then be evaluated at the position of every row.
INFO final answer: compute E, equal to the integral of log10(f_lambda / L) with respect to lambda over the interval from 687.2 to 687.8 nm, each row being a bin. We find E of 0.009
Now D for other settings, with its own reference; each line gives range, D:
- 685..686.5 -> -8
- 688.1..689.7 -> -1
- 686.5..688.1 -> -2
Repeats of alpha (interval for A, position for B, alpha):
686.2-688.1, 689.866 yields 72.4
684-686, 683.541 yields 73.1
